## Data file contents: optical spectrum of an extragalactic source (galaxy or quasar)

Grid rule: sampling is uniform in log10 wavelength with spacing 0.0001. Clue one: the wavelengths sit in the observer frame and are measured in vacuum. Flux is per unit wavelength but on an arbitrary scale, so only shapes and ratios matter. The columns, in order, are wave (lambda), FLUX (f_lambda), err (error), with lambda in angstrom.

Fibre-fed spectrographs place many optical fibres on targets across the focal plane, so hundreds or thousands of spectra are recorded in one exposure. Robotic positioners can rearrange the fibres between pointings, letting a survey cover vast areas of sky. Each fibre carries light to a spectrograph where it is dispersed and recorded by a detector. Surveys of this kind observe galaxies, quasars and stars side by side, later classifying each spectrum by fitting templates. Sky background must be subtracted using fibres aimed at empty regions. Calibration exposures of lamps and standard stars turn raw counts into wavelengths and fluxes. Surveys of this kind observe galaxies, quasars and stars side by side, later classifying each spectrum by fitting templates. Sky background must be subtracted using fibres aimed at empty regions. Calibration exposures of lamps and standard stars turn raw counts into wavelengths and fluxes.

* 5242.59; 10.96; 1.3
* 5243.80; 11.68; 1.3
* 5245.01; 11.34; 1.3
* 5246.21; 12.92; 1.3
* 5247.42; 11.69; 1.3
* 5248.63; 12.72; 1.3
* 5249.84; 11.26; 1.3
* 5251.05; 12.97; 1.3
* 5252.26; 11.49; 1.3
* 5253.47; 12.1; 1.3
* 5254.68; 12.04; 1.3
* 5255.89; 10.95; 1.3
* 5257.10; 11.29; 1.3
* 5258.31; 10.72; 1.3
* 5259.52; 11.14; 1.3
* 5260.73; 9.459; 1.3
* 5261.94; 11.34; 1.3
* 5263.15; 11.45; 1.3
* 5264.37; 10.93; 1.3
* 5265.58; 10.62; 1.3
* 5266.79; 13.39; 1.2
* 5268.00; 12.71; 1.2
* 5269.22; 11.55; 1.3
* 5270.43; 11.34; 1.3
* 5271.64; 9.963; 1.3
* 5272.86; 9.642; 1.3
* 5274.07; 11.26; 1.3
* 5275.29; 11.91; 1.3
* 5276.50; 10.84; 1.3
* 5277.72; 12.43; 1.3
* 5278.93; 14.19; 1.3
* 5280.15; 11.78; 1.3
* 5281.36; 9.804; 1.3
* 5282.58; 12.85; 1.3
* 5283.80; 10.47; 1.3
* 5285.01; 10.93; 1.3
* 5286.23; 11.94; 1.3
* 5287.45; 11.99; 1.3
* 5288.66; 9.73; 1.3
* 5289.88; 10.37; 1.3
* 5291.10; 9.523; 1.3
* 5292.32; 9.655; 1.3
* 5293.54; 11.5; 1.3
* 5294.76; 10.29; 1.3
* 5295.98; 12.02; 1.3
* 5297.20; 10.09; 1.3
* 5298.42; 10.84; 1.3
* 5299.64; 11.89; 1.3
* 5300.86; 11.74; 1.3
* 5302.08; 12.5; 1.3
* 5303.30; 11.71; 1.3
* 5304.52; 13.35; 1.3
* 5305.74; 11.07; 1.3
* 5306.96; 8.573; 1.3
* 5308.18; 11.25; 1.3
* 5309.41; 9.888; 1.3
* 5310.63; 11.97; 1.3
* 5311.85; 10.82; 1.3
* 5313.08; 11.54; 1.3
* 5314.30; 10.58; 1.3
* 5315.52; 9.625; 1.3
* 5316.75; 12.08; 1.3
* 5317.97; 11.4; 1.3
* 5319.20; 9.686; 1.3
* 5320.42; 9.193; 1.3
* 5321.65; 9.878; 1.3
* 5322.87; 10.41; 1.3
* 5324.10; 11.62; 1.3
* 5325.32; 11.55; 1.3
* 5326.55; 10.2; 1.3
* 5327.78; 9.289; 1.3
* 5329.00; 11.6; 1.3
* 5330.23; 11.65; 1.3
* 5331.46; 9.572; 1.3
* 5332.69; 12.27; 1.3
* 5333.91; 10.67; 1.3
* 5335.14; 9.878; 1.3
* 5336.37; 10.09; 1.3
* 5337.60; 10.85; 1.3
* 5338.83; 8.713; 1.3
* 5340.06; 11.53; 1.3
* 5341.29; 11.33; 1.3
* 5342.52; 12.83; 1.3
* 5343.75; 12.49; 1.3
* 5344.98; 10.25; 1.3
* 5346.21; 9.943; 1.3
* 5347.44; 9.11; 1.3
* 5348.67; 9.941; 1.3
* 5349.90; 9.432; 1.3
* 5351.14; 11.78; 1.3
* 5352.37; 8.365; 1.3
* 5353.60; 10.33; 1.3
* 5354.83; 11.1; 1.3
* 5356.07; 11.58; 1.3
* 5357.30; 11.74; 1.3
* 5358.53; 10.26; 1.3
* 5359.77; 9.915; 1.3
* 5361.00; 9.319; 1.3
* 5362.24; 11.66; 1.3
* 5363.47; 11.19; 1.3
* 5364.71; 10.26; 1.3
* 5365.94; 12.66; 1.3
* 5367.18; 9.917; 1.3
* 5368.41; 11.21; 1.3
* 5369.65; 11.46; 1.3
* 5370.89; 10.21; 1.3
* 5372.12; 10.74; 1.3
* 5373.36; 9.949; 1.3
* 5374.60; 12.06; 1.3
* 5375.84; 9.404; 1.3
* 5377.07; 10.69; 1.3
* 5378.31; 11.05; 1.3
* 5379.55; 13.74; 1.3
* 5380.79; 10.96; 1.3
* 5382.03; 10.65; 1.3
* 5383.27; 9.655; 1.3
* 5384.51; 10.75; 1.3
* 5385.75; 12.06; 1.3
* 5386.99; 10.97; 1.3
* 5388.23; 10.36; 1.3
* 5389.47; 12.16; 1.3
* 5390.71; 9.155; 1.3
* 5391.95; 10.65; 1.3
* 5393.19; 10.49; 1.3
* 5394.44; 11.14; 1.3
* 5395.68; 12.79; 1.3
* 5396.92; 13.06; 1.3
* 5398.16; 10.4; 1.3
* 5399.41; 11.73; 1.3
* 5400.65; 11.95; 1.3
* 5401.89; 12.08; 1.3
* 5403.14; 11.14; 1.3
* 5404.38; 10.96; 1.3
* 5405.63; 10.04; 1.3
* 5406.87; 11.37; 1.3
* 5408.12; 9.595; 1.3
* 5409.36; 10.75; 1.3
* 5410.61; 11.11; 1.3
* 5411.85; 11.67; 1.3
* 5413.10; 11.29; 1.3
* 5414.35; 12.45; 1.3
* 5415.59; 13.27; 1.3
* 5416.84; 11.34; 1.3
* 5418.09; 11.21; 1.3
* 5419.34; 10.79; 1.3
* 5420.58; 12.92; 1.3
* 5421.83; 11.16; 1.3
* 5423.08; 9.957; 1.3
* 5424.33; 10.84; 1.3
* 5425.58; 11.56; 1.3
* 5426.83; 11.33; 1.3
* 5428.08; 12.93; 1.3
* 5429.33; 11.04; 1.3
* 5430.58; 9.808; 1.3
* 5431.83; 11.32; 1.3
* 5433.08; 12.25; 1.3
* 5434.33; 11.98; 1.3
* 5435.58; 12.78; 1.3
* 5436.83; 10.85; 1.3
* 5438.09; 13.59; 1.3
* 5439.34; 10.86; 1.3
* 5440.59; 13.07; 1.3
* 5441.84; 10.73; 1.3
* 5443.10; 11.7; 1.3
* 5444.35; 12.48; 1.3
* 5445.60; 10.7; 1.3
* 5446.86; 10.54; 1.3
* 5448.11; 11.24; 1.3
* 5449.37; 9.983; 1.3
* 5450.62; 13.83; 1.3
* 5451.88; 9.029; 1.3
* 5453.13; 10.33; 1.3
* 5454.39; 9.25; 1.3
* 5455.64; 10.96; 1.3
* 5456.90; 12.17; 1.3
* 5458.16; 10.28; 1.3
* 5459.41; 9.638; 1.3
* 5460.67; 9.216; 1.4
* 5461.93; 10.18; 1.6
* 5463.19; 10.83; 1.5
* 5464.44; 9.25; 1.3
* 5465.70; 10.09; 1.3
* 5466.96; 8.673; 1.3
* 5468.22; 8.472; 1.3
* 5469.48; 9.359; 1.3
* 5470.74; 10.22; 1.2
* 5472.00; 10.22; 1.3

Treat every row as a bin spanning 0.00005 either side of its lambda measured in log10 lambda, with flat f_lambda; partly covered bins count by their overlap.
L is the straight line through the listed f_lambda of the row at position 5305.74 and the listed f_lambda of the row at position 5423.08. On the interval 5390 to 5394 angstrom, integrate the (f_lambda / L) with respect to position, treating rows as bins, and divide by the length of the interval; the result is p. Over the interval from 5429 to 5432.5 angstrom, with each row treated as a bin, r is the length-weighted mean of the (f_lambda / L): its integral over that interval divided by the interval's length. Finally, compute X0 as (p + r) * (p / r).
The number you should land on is 1.90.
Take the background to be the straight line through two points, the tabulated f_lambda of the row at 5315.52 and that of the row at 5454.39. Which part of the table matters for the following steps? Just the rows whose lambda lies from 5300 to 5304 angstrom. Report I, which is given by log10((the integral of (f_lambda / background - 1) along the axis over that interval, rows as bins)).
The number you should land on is -0.01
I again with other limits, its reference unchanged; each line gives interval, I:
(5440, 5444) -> 0.05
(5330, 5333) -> -0.36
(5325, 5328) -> -0.62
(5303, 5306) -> -0.10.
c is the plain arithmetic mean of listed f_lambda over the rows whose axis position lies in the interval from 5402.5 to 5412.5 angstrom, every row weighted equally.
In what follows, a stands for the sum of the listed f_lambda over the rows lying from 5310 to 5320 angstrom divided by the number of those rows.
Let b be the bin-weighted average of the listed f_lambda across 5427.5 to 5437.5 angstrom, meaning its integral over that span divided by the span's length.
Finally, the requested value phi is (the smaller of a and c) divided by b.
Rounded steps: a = 11.0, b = 11.62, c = 10.8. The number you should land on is 0.93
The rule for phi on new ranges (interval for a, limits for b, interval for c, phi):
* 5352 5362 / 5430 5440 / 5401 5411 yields 0.88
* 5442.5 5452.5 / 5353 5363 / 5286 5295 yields 0.99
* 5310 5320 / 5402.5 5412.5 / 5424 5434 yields 1.01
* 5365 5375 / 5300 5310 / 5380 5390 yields 0.97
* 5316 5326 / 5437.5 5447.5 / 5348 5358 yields 0.90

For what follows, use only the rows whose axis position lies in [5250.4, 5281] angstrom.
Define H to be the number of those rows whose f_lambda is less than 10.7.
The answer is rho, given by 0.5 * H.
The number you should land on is 2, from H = 4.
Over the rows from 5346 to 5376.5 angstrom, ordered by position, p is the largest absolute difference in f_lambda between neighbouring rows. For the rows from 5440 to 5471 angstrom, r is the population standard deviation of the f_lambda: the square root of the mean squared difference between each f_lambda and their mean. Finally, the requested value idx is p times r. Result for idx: 4.5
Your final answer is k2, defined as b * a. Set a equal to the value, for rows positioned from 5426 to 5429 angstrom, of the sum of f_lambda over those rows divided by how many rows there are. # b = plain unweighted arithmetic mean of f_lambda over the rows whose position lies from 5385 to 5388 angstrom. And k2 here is 140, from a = 12.1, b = 11.5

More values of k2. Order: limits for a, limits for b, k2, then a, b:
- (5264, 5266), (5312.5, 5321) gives 114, 10.8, 10.6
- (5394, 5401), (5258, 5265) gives 128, 11.8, 10.8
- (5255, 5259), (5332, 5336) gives 120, 11.0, 10.9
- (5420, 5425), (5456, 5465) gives 115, 11.2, 10.2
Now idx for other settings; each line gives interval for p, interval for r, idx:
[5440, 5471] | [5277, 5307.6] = 6.3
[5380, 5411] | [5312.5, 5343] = 3.2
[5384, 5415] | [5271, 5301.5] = 3.5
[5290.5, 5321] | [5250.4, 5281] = 2.9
